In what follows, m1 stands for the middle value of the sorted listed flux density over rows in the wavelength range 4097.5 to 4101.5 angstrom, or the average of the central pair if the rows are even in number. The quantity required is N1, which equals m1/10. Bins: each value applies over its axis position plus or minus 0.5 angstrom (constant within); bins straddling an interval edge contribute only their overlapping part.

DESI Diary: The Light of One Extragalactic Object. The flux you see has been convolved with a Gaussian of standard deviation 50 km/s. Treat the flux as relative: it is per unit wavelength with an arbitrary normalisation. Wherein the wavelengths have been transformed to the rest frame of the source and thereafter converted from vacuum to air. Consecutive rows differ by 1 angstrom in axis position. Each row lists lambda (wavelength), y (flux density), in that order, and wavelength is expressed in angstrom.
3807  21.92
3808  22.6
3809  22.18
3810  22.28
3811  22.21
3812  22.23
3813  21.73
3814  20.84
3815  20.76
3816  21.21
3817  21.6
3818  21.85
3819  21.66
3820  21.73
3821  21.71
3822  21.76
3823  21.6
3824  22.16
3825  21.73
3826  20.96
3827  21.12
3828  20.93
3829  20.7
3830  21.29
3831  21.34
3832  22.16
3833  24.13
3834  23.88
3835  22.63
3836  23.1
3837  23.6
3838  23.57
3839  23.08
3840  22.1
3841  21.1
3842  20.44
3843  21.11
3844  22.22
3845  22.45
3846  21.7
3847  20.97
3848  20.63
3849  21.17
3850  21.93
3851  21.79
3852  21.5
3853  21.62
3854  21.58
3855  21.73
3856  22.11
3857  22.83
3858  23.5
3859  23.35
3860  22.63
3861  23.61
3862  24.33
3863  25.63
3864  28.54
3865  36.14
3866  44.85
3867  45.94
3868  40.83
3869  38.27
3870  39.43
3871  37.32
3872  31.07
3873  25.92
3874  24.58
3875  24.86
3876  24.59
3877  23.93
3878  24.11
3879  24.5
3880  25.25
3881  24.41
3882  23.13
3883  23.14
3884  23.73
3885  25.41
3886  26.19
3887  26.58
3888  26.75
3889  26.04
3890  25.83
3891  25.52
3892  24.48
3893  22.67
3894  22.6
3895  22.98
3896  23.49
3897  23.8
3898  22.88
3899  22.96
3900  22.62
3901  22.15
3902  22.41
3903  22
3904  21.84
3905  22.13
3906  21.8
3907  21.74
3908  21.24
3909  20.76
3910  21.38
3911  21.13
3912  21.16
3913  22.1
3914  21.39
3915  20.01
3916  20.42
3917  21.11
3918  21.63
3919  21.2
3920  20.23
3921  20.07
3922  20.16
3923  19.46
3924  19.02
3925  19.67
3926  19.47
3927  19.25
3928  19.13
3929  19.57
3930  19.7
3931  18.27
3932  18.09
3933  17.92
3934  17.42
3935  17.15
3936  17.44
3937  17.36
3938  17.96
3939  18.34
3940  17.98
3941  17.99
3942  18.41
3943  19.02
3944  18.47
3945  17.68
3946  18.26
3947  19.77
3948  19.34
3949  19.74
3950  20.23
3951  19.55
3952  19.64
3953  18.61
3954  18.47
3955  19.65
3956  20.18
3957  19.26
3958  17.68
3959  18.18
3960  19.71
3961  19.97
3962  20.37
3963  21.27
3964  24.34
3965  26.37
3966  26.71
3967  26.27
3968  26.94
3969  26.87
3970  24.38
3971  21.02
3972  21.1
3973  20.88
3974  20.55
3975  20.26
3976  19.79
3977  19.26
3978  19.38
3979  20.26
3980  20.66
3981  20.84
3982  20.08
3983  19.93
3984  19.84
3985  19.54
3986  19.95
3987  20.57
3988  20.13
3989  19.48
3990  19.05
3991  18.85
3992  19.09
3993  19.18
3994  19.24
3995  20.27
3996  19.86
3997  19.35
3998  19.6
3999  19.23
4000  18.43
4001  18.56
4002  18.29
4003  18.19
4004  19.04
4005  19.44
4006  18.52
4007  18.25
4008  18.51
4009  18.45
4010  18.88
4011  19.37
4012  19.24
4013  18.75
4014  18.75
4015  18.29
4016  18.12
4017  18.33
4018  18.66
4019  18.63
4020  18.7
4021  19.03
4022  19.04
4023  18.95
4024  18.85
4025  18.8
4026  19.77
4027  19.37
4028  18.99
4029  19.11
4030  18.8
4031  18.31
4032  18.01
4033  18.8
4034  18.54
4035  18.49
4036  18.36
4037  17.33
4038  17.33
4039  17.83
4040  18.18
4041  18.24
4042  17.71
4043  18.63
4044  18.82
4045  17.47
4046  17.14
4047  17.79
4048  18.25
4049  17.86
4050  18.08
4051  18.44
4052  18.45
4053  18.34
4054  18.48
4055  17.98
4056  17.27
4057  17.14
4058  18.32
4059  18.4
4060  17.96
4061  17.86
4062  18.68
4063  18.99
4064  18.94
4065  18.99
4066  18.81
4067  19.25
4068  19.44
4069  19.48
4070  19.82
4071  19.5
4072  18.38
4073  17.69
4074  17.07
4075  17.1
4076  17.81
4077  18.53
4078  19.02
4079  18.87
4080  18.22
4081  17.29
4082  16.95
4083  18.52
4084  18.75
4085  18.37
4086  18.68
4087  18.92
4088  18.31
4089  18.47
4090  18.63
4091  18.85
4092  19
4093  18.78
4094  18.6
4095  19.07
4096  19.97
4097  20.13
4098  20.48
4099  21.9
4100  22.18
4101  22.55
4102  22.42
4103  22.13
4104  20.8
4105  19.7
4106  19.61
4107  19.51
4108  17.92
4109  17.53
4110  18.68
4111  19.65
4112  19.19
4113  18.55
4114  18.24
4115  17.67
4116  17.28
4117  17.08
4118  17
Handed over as 2.20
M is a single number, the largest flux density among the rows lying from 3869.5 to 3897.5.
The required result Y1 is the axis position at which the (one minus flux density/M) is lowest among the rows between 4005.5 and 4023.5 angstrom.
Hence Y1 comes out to 4011 angstrom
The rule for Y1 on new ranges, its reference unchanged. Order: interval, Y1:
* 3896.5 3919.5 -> 3897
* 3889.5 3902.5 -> 3890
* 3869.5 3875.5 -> 3870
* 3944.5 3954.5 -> 3950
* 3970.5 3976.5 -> 3972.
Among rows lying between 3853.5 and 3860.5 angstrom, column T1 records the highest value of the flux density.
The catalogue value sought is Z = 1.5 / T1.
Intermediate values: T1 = 23.5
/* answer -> 0.064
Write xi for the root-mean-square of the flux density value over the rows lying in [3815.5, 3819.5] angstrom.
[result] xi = 22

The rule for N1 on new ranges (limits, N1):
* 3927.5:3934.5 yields 1.83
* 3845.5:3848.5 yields 2.10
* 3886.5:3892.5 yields 2.59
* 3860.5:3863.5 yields 2.43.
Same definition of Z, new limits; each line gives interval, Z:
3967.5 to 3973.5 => 0.056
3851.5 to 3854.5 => 0.069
